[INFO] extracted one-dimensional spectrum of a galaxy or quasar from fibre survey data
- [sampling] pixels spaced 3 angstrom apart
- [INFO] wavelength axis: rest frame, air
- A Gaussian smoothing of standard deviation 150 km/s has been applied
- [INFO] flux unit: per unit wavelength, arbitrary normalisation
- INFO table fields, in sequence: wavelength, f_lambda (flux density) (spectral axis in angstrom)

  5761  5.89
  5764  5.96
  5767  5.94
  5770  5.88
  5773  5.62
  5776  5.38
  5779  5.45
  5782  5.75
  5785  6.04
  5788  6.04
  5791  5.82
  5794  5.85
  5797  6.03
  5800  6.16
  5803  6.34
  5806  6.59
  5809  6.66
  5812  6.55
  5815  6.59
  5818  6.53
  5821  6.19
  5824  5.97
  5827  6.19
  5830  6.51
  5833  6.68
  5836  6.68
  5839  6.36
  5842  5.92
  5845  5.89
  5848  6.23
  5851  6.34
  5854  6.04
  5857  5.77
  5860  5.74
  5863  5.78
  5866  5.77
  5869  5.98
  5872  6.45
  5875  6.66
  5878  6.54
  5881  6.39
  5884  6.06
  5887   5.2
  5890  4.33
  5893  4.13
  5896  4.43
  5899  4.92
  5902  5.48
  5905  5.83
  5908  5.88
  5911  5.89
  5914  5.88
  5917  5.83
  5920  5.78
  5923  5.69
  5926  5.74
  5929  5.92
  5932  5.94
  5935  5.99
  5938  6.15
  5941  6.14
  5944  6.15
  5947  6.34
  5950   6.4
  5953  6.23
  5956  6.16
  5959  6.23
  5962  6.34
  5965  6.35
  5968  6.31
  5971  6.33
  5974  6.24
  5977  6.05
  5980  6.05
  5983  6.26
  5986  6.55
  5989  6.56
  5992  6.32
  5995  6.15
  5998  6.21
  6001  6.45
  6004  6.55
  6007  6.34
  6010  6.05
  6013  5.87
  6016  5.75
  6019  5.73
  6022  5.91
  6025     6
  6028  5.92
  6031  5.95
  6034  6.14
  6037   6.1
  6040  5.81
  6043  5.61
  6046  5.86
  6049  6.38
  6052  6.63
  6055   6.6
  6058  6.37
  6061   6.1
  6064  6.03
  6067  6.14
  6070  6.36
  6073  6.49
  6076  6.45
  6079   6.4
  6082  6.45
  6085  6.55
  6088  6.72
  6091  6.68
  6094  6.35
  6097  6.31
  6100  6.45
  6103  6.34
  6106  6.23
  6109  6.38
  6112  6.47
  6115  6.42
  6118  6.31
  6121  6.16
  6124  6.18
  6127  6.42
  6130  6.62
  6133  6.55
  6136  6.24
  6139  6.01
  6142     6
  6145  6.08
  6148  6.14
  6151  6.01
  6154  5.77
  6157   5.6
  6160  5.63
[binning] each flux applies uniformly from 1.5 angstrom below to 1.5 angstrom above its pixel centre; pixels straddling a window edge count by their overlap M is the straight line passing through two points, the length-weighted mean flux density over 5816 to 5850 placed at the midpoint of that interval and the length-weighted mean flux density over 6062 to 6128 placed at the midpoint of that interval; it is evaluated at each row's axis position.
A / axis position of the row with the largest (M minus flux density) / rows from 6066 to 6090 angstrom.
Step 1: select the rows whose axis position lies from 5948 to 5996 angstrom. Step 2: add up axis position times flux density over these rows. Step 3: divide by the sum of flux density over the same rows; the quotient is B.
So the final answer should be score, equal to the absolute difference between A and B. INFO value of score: 94.5 angstrom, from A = 6067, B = 5972.5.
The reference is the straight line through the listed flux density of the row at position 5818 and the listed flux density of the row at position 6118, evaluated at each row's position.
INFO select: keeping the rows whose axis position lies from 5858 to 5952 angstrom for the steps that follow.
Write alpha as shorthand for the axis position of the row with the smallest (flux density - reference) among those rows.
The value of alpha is 5893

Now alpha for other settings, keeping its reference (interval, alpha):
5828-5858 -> 5857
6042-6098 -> 6043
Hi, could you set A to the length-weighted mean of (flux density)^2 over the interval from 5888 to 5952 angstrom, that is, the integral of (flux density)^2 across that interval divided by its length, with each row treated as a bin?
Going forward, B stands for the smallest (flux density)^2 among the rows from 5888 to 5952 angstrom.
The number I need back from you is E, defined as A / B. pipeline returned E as 1.90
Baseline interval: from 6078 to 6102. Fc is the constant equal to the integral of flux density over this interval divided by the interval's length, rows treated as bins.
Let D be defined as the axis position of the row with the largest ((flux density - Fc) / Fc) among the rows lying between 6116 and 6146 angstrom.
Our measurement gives 6130 angstrom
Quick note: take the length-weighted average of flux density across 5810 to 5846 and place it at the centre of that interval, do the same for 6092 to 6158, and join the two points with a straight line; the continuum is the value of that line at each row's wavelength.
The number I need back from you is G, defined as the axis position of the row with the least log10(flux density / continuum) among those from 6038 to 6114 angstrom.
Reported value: 6043 angstrom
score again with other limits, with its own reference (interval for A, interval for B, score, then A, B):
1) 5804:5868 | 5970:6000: 124.5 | 5860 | 5984.5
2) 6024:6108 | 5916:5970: 100.0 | 6043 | 5943.0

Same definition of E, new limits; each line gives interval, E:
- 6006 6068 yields 1.17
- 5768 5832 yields 1.29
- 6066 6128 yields 1.09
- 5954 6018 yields 1.18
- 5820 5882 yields 1.17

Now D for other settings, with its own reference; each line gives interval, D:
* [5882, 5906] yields 5884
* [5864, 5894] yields 5875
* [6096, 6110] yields 6100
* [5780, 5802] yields 5800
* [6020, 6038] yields 6034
